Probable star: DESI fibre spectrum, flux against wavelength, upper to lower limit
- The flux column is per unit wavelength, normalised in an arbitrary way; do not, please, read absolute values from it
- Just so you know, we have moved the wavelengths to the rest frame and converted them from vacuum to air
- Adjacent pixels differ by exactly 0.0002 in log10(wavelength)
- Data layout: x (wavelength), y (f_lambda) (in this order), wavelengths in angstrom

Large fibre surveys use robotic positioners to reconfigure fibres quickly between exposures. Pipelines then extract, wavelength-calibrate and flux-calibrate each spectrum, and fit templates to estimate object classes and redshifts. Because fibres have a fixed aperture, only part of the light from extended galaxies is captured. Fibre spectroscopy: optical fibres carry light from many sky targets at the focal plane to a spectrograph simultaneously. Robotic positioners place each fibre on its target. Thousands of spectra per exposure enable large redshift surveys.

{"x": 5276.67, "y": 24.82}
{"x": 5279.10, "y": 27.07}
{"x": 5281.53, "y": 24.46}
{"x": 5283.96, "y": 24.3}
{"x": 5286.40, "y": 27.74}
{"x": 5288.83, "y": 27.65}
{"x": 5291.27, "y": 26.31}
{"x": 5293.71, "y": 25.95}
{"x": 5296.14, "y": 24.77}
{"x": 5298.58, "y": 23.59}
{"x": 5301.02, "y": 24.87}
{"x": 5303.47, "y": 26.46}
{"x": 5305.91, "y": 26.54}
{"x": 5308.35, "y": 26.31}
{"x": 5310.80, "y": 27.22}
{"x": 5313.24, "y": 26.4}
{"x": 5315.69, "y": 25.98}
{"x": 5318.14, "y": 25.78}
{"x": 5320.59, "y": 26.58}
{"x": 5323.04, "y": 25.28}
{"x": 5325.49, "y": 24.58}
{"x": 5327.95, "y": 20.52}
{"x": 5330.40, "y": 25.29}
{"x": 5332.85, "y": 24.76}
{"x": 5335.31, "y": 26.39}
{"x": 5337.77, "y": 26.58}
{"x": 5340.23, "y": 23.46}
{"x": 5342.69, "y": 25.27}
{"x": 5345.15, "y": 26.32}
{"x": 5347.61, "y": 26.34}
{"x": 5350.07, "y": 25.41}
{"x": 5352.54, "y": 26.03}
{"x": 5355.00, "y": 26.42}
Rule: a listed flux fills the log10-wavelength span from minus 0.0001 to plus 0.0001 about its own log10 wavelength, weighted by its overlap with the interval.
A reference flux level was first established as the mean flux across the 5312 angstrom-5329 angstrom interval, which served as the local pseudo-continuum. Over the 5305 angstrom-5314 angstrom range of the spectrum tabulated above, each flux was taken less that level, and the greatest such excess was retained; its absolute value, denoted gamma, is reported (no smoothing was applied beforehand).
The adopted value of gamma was 2.2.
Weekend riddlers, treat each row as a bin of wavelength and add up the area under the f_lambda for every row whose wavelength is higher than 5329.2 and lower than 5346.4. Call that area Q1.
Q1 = 438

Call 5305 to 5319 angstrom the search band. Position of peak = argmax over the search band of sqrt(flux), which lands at 5310.80 angstrom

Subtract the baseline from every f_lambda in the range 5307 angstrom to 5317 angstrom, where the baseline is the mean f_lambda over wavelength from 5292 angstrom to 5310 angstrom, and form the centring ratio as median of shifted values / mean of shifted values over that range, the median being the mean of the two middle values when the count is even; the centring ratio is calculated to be 0.87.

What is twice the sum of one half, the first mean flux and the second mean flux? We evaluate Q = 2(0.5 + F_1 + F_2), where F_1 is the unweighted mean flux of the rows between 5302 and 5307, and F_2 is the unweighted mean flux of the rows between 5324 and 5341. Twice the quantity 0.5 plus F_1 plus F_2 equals 103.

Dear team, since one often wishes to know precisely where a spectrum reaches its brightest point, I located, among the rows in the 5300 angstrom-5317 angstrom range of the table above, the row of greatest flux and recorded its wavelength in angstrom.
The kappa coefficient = 5310.80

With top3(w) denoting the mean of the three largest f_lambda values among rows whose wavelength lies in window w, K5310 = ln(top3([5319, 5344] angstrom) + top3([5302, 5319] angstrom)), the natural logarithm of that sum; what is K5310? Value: 3.98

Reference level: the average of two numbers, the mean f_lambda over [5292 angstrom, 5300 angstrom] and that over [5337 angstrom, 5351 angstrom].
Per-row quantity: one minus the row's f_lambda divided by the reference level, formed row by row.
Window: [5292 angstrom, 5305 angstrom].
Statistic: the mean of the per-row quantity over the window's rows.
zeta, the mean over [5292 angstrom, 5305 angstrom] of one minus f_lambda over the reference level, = 0.00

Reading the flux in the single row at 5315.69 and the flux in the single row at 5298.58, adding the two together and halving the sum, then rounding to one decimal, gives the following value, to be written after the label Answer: 24.8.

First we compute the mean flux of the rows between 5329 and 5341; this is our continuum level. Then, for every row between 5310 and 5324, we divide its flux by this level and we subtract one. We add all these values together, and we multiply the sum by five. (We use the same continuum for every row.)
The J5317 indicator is 1.1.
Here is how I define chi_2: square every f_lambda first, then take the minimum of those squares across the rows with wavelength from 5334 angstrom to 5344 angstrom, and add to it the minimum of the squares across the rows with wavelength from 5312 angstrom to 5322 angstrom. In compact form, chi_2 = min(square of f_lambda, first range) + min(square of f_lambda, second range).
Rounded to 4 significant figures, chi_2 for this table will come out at 1215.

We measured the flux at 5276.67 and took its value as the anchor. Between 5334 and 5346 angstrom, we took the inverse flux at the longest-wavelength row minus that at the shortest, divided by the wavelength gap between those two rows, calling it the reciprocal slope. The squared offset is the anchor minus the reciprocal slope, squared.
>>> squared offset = 616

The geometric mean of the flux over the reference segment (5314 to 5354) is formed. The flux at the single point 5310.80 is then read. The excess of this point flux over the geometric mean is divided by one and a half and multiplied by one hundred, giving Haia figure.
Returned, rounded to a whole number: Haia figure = 132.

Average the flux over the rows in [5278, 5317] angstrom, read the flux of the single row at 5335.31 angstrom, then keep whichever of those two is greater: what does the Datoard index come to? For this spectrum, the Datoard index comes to 26.4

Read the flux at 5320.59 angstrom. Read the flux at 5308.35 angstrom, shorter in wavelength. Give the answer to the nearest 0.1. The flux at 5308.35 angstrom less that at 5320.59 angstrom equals -0.3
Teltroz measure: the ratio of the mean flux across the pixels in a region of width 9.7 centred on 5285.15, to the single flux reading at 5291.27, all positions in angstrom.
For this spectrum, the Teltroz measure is 0.99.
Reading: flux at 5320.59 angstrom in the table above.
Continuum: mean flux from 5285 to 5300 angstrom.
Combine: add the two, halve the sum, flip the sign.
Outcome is -26.3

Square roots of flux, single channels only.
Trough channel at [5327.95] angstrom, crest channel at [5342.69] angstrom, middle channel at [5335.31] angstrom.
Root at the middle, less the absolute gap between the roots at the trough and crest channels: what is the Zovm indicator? 4.64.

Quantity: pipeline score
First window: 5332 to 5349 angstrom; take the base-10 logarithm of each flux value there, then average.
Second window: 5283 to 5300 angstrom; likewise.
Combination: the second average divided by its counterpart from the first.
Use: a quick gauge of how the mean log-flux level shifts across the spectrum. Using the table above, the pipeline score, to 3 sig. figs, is 1.00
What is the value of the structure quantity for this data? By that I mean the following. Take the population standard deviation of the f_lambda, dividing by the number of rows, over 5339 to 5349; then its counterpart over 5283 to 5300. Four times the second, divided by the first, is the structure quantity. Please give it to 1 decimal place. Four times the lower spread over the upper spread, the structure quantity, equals 5.1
